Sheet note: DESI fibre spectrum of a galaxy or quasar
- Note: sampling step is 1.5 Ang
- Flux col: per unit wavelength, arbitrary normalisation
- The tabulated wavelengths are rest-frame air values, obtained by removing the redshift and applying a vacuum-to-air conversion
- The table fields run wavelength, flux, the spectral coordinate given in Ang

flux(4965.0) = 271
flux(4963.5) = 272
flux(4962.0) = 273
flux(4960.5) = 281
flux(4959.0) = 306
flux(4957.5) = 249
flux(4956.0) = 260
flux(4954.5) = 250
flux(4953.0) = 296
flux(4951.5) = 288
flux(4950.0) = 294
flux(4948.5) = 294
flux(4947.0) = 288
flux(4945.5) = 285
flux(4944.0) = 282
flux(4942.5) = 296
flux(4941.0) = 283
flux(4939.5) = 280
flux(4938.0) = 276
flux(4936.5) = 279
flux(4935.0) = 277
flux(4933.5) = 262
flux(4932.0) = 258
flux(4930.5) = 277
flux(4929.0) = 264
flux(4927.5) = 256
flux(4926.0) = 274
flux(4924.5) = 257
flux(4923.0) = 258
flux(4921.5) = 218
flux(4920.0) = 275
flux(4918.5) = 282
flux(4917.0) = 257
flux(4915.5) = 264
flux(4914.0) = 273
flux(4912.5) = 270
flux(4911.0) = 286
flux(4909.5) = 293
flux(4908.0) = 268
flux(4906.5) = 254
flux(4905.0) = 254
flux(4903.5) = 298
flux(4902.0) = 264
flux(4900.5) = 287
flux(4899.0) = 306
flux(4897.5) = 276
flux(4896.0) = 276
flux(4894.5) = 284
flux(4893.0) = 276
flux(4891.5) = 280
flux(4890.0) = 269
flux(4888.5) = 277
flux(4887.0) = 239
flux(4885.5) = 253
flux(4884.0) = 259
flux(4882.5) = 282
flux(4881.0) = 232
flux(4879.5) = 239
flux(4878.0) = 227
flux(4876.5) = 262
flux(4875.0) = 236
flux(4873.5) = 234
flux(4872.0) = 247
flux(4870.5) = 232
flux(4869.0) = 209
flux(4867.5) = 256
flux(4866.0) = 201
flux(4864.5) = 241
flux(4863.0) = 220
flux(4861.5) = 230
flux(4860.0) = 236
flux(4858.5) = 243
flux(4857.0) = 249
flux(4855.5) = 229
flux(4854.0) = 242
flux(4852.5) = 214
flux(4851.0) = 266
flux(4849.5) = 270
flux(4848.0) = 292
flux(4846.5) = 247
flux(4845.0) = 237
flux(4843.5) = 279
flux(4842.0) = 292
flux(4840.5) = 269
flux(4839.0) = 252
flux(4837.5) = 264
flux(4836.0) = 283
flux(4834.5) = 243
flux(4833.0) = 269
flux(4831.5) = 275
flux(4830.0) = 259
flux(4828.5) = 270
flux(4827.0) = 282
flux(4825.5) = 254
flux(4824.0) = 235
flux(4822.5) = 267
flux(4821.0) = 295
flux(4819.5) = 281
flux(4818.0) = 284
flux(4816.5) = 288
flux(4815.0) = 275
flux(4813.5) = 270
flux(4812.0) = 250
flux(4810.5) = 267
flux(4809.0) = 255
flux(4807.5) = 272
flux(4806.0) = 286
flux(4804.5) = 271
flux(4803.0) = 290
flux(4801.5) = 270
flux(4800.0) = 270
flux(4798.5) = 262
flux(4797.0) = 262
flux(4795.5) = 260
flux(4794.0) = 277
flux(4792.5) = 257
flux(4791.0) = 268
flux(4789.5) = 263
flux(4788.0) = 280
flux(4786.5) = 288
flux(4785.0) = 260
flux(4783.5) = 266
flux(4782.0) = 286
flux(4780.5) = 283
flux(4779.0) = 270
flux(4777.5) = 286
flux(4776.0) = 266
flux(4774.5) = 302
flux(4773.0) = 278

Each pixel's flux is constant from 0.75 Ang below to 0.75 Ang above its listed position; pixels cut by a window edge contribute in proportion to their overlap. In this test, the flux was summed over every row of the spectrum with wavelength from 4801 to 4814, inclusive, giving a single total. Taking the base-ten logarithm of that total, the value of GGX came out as 3.4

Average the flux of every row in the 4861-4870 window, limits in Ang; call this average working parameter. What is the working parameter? 226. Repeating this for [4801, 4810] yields 274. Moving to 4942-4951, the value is 290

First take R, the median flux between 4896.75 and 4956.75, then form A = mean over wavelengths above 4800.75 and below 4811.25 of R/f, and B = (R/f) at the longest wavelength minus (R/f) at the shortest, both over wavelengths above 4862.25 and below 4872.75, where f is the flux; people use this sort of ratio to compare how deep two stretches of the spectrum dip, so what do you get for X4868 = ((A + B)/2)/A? 0.43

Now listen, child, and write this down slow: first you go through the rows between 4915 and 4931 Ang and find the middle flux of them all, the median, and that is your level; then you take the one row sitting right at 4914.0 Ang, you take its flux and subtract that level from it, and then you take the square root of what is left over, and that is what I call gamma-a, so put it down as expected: 3.0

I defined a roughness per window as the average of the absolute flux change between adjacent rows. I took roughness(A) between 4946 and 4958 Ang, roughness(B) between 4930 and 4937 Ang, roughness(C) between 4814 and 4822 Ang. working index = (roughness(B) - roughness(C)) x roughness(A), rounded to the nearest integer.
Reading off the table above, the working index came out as 19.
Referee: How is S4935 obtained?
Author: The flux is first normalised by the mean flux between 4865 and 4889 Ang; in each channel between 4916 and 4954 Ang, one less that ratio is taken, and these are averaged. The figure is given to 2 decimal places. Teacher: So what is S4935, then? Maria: -0.13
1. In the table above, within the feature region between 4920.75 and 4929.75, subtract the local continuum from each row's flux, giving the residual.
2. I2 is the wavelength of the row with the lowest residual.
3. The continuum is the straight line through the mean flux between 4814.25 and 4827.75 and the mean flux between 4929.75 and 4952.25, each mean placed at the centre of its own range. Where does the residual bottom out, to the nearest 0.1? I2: 4921.5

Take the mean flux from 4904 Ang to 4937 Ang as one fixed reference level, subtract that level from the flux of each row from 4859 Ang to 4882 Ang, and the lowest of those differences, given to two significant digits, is -65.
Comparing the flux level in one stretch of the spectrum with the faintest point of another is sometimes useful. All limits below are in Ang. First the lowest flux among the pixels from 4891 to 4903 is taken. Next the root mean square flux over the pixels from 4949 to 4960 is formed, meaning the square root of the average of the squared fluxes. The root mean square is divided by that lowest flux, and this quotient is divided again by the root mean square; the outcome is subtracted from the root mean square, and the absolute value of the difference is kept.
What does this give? 278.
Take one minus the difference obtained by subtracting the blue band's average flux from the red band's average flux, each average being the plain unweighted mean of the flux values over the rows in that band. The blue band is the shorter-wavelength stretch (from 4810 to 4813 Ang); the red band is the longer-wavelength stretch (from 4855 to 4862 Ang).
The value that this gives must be 22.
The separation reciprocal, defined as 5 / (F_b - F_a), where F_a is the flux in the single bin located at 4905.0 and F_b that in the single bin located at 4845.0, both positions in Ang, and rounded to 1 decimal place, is -0.3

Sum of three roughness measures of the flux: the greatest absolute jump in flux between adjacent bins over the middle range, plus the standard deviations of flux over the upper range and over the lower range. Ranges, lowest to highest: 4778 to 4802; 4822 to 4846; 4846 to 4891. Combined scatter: 73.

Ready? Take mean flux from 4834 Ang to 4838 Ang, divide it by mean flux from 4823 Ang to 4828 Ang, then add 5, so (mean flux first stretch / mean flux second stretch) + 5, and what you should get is 6.02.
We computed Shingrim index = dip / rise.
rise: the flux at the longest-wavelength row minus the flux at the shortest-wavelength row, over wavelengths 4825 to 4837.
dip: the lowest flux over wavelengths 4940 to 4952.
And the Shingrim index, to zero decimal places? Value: 10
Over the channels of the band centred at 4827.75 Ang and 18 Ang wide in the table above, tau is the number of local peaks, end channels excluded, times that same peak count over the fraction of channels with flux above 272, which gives 22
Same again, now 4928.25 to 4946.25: 12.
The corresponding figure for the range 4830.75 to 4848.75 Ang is 10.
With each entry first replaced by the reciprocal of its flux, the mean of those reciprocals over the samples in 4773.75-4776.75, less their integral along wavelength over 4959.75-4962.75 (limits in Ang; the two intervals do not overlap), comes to -0.0073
